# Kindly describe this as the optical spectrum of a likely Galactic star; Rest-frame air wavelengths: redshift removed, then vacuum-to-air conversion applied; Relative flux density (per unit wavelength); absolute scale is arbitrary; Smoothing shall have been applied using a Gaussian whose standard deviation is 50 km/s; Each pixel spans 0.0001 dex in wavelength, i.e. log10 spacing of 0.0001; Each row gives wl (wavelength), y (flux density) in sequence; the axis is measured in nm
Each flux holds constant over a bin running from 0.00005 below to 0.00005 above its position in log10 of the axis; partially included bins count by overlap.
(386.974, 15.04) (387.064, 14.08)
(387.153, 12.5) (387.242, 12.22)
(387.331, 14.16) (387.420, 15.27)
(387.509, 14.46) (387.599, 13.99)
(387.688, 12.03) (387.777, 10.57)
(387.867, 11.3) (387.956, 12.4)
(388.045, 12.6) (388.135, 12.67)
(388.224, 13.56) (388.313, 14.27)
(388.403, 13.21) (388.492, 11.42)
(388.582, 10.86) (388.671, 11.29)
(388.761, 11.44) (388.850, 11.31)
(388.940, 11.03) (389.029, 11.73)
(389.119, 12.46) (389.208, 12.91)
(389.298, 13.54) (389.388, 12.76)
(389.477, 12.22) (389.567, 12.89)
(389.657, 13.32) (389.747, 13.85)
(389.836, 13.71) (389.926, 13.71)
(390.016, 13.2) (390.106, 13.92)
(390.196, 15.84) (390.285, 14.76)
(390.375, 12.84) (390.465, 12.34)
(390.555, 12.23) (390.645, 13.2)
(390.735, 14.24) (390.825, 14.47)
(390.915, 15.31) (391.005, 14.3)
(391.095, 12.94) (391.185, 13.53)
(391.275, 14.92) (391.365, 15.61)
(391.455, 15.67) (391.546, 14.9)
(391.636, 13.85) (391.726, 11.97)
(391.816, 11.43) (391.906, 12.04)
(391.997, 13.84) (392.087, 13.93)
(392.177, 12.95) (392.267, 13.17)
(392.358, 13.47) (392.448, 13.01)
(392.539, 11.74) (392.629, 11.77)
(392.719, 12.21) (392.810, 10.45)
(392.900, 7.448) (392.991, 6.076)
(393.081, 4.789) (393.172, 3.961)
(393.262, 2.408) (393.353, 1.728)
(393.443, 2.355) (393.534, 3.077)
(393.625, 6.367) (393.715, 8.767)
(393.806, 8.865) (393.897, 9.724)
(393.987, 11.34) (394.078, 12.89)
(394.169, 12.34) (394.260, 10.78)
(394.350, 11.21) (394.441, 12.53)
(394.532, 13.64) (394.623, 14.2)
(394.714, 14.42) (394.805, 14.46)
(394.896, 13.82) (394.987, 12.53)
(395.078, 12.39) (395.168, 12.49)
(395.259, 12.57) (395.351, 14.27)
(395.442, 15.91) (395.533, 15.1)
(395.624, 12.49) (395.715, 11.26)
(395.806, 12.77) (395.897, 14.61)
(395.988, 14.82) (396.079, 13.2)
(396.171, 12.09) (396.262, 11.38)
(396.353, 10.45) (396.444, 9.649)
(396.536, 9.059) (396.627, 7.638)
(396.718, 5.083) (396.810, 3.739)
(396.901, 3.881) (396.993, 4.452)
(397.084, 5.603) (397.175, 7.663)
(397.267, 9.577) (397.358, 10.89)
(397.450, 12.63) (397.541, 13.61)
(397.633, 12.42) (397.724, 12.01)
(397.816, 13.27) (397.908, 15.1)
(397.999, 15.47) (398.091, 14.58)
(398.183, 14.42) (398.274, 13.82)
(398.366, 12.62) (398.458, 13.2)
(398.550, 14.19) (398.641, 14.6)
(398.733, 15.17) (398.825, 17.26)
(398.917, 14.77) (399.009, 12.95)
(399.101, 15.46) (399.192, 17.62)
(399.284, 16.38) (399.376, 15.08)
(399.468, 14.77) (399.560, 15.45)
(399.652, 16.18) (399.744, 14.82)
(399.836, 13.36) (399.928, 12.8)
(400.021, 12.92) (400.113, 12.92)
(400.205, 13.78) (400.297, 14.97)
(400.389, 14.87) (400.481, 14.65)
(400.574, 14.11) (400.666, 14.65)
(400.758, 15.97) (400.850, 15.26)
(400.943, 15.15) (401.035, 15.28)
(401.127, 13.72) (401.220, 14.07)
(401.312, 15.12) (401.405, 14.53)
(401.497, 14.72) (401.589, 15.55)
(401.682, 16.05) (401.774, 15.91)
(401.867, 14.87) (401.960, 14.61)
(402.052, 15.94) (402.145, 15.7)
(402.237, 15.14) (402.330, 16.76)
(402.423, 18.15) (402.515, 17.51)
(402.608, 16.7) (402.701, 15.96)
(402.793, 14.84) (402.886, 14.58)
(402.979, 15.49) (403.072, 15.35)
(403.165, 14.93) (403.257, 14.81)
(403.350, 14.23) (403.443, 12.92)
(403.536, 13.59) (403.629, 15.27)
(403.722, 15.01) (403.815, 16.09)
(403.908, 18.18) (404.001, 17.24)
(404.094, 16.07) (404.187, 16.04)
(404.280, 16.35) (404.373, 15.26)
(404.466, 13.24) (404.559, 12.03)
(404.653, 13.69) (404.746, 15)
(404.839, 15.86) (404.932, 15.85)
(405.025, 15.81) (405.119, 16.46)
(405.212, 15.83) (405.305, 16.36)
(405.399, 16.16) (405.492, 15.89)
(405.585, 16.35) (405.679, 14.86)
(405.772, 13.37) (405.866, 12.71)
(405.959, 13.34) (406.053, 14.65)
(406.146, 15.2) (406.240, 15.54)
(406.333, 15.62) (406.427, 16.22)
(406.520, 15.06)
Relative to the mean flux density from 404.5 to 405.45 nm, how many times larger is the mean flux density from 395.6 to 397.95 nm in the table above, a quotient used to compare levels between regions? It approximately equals 0.68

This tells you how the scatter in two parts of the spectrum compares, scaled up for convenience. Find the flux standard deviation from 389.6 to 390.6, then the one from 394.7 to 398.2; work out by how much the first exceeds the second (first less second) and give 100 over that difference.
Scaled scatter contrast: -42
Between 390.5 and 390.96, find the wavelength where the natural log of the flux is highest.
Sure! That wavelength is 390.915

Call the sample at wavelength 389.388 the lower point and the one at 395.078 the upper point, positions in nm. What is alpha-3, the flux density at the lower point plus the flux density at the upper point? 25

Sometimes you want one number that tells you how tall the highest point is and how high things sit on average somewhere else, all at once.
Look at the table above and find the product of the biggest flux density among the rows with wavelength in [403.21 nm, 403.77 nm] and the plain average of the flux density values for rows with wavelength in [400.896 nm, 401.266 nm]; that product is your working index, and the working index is 222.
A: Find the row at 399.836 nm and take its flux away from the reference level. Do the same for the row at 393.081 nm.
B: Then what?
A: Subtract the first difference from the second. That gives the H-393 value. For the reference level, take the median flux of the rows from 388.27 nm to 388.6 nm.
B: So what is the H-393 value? 9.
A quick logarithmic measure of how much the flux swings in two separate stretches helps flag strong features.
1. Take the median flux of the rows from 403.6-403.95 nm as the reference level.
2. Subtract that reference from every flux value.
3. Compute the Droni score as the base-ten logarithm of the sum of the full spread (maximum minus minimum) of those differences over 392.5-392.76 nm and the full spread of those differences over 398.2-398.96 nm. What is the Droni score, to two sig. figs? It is 0.71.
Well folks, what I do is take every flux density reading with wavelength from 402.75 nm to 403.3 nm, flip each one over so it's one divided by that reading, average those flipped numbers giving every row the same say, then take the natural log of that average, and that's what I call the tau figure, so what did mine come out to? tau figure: -2.71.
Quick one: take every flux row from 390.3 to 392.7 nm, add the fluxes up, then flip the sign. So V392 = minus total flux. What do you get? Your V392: -350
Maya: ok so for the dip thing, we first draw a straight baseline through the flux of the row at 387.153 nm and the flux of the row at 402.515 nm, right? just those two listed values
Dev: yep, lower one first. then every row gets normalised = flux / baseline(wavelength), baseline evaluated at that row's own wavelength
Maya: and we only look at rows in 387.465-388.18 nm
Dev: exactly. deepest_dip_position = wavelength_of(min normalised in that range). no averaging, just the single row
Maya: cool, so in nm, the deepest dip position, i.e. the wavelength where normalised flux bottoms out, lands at 387.777 nm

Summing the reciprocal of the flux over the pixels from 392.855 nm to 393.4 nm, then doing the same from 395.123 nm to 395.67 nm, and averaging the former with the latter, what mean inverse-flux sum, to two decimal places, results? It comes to 1.10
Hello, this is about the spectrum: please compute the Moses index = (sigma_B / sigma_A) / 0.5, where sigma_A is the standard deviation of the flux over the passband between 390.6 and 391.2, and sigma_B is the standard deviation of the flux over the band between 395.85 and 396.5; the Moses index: 4.8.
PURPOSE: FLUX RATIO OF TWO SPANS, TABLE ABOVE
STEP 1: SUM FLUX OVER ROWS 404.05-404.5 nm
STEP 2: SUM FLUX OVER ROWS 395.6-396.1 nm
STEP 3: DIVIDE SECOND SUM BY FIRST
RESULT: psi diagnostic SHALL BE 1.0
